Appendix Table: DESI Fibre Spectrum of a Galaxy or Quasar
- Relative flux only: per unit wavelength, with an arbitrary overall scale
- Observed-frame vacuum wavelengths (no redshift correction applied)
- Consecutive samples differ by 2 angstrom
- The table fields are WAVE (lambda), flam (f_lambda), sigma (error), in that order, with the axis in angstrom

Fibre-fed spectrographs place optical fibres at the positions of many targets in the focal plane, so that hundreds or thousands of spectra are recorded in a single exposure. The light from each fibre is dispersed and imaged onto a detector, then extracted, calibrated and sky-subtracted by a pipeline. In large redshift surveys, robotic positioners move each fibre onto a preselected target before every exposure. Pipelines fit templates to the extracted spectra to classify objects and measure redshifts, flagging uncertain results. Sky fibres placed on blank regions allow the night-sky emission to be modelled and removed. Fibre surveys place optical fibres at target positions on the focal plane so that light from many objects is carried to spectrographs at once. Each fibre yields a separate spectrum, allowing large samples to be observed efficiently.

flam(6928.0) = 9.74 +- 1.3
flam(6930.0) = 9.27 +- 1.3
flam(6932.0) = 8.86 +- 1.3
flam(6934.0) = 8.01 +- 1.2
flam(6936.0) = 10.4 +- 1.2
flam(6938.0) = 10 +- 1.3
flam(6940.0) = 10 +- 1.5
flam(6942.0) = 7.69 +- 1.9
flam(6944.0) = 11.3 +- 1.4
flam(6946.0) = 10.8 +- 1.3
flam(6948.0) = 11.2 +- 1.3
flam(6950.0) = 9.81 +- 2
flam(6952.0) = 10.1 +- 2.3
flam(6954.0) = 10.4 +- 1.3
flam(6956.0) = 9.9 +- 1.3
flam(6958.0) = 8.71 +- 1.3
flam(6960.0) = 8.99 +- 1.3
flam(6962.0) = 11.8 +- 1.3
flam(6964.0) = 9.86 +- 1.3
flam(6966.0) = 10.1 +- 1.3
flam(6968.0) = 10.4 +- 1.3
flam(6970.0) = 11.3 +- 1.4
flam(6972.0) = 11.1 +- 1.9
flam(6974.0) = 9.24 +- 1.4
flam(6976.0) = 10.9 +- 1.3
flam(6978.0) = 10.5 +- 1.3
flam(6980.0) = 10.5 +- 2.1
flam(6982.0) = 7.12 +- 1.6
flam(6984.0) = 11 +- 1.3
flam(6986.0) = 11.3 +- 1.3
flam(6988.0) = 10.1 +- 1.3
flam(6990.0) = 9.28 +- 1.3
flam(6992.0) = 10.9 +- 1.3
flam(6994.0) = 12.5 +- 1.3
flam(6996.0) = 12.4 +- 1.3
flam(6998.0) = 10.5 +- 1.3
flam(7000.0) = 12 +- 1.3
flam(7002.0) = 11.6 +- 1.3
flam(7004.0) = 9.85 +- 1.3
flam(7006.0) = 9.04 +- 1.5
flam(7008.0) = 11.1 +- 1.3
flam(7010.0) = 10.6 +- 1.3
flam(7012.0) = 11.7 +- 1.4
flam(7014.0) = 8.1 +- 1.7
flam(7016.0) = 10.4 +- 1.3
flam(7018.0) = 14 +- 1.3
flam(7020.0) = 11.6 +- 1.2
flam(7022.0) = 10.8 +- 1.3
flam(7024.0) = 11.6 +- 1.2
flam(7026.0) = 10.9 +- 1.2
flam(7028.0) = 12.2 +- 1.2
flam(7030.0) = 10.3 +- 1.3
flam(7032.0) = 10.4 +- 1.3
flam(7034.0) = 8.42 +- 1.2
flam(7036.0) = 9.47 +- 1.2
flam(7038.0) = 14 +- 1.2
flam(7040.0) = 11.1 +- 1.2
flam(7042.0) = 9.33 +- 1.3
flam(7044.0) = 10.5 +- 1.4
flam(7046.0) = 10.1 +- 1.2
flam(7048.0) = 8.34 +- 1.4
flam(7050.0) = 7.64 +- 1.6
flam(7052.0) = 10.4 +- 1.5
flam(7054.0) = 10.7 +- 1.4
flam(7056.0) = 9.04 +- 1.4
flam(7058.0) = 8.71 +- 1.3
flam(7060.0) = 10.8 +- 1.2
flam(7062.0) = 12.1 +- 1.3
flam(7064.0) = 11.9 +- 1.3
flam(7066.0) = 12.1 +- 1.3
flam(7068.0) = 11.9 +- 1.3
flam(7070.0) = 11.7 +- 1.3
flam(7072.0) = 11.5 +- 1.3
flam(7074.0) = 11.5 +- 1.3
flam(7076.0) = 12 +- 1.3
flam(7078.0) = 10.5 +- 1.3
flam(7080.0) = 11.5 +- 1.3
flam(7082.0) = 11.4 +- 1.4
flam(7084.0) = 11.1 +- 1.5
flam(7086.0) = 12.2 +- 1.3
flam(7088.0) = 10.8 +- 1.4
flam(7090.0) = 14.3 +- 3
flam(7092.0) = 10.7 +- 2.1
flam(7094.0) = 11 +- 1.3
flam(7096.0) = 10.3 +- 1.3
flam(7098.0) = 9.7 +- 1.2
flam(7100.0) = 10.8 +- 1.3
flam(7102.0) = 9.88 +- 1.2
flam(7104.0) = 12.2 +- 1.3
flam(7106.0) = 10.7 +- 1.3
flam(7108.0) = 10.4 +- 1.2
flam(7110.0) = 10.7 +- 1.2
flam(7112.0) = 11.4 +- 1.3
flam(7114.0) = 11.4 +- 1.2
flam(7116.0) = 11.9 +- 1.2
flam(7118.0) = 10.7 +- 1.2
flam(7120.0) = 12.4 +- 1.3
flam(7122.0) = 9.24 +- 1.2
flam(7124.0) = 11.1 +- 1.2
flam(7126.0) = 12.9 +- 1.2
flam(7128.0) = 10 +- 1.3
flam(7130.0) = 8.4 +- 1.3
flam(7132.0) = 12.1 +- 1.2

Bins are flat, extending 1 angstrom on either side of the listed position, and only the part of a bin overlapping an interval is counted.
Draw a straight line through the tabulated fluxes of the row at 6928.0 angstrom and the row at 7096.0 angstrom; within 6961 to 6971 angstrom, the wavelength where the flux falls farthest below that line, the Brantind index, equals 6964.0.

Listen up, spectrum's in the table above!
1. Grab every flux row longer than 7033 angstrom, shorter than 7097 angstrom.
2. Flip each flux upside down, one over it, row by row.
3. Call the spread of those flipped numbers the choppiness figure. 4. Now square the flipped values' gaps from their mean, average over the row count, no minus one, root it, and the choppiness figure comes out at 0.0135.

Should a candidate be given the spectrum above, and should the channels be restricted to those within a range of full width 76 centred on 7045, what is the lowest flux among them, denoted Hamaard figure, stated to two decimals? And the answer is 7.64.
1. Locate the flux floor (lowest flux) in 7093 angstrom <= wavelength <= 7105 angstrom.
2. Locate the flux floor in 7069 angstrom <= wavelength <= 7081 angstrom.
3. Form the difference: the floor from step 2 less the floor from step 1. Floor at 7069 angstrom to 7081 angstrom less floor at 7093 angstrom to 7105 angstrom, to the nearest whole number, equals 1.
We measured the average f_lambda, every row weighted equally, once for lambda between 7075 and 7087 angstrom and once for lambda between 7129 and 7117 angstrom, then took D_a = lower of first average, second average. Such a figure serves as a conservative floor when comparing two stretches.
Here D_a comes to 11.1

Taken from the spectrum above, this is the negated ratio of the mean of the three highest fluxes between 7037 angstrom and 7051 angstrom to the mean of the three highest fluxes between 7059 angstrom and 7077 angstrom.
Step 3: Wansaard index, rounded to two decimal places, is -0.98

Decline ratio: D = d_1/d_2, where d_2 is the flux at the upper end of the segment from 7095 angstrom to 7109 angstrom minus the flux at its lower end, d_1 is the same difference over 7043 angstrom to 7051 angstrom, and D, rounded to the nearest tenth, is -28.6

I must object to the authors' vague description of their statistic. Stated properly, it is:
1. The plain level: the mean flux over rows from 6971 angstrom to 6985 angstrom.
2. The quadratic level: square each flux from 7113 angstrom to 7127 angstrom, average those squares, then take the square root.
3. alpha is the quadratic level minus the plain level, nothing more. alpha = 1.4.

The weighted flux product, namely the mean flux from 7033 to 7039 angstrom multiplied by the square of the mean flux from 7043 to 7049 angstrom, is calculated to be 989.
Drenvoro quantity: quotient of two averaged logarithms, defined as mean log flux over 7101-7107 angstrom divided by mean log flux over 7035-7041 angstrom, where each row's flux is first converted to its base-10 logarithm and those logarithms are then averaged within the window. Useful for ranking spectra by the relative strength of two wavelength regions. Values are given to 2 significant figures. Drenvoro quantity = 0.98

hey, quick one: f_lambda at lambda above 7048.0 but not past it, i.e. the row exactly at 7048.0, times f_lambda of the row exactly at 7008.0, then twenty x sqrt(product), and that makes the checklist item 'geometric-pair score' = 192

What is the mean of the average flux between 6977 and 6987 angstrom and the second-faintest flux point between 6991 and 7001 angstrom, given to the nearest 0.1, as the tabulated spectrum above 10.5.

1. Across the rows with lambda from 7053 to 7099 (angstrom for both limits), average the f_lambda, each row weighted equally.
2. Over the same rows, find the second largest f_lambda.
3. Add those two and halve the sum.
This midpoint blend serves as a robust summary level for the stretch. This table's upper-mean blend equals 11.70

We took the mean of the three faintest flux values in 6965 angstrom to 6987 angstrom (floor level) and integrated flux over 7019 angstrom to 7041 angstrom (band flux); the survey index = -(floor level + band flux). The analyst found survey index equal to -250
